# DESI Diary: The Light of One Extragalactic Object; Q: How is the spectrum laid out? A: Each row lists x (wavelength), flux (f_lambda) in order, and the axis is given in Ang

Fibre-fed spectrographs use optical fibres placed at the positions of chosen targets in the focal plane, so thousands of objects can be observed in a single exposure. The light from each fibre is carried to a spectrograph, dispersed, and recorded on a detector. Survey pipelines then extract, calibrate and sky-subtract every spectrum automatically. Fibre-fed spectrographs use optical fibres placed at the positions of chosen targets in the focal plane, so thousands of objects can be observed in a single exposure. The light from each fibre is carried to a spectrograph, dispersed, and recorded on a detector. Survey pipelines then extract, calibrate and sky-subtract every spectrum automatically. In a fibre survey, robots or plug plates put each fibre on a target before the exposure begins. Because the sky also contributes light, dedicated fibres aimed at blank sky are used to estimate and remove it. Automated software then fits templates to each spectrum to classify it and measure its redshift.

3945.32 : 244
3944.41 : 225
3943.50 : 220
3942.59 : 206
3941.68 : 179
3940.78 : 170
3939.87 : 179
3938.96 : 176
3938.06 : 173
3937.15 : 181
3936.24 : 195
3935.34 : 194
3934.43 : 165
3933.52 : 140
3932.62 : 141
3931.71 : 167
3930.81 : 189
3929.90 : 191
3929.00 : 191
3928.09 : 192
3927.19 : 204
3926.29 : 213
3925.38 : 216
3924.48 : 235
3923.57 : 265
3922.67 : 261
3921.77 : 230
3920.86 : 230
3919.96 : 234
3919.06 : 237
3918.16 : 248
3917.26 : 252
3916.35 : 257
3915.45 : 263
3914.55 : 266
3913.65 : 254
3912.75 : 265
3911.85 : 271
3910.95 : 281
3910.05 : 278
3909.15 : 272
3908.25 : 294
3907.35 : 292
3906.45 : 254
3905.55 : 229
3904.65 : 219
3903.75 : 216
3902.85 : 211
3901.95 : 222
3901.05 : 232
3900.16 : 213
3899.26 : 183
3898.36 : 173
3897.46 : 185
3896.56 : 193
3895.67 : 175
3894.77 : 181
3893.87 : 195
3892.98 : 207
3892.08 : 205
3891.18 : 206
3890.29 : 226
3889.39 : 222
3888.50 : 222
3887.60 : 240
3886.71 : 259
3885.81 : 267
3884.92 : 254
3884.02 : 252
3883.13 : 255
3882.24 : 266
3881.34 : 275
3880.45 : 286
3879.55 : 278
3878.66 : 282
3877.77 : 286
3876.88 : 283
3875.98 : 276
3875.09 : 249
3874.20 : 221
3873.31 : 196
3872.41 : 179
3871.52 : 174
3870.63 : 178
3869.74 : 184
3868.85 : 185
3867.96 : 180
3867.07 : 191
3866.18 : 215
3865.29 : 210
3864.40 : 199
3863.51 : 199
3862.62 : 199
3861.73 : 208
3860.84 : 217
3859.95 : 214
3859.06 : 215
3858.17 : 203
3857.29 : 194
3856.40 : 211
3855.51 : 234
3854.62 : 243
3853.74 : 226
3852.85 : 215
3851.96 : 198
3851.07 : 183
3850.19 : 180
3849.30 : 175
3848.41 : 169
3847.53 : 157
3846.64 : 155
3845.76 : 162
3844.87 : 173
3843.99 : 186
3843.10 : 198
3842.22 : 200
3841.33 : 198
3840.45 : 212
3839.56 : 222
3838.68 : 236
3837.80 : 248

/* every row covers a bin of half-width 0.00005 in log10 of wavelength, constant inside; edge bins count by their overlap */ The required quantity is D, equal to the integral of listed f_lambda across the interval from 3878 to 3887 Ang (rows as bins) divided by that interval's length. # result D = 268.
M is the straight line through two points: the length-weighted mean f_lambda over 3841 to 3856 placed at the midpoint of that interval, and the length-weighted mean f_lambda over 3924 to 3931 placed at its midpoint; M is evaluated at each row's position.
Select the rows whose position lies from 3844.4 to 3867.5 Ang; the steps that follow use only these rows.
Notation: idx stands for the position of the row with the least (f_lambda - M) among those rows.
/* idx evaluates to 3846.64 Ang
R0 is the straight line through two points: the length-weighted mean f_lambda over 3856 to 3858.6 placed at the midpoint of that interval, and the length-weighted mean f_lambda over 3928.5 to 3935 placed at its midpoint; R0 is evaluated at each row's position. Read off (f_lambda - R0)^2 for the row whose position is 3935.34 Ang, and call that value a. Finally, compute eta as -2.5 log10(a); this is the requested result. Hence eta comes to -7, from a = 681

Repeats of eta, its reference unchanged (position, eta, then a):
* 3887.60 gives -9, 2562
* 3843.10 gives -5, 130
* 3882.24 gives -9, 5506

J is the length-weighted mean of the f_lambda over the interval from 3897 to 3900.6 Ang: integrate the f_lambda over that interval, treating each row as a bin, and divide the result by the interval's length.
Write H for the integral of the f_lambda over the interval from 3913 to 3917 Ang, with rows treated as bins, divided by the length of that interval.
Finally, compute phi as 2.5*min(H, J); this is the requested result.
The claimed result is 470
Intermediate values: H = 260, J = 188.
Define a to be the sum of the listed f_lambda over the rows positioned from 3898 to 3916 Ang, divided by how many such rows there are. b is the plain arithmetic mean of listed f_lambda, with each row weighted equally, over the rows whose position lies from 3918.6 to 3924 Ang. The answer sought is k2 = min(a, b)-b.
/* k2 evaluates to 0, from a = 244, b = 243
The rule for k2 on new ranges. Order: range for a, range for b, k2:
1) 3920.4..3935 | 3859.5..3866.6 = -6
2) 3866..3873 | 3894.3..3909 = -31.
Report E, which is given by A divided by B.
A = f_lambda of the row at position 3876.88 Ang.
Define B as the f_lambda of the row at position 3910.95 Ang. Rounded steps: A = 283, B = 281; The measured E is 1.01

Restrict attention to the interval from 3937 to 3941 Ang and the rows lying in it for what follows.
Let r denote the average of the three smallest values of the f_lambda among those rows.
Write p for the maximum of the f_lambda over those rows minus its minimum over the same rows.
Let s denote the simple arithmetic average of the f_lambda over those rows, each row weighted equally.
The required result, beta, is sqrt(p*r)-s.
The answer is -132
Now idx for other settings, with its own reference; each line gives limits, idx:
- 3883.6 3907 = 3898.36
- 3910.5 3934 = 3933.52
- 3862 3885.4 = 3871.52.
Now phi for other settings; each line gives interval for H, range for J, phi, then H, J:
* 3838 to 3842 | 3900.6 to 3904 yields 545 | 218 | 221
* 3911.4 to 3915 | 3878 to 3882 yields 661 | 264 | 280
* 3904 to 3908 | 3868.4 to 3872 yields 451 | 249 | 181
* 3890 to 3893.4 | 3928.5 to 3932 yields 463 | 210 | 185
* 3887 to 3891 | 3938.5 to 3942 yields 441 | 228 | 176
